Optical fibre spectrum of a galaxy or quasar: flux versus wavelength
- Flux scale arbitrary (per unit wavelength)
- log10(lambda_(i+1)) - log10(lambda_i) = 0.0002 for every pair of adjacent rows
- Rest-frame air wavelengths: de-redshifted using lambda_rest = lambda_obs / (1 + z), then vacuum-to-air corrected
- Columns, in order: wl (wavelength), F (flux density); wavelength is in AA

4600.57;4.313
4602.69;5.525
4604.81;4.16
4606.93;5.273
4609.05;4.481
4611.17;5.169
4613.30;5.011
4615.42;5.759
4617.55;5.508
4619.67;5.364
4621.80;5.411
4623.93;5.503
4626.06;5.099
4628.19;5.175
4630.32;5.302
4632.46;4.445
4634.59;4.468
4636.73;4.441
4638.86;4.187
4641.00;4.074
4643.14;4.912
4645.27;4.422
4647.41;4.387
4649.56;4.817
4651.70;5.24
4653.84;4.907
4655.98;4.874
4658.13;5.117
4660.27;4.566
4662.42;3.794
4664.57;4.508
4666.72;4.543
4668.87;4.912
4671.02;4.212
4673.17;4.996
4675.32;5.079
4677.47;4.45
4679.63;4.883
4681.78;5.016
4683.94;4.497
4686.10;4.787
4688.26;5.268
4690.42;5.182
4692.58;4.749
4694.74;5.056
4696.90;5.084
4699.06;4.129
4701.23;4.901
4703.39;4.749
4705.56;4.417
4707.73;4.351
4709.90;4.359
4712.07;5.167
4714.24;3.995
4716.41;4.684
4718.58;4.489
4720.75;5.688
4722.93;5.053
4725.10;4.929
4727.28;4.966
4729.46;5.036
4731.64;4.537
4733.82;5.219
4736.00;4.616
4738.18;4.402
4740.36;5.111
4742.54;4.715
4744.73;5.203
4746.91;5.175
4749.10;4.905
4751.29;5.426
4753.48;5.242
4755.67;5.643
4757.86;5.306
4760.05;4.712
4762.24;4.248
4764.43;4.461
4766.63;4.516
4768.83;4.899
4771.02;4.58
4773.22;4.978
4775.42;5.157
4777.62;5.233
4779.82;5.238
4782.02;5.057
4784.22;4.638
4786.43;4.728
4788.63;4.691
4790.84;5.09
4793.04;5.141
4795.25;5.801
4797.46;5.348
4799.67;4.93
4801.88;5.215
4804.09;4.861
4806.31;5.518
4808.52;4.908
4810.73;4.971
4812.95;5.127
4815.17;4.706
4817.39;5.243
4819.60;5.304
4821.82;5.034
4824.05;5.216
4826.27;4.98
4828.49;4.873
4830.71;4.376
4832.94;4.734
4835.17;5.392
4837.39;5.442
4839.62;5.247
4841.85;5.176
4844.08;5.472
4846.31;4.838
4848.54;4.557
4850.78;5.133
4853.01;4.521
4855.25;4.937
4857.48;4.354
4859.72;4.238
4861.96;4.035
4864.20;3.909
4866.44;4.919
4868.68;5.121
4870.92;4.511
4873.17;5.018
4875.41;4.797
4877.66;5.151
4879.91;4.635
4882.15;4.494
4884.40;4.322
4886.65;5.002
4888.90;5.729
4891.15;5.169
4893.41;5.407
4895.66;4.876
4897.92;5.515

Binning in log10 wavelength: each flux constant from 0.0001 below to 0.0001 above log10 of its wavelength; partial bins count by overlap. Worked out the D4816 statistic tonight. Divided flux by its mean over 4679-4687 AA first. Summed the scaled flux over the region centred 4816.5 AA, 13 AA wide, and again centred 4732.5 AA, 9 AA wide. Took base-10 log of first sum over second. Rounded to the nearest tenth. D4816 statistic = 0.2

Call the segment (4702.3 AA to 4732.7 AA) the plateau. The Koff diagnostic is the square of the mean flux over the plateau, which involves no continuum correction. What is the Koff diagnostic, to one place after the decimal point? 22.5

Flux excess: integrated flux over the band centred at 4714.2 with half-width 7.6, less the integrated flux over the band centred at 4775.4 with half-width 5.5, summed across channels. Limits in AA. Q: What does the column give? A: 16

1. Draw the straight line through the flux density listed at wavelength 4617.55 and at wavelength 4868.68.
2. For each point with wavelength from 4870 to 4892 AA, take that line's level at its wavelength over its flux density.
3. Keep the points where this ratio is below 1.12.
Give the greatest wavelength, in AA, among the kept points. 4891.15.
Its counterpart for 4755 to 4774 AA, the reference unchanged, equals 4773.22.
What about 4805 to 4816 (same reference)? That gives 4815.17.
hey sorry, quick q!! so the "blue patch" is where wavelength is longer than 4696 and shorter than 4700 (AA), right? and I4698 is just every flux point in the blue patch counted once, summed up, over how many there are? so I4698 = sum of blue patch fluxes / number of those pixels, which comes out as 4.61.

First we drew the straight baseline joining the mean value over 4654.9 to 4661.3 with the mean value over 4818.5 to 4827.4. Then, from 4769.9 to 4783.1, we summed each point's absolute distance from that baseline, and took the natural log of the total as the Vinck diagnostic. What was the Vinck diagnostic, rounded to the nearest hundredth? 0.00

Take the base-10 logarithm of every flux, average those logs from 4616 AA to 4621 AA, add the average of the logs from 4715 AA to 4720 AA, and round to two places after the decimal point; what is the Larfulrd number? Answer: 1.40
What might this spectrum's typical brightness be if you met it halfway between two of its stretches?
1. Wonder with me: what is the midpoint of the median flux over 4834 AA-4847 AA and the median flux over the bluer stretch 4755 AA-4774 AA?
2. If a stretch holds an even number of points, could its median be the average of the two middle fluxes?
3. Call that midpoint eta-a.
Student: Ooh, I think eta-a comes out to 5.02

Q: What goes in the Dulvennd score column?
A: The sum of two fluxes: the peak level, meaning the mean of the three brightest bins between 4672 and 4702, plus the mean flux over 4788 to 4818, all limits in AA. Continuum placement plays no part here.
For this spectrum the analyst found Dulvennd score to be 10.3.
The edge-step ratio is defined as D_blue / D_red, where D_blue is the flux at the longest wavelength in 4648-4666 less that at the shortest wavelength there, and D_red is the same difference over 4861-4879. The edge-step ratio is -0.3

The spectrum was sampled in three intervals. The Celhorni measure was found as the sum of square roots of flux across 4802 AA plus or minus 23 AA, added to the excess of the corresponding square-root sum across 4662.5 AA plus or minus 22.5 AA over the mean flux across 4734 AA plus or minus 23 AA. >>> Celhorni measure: 87.7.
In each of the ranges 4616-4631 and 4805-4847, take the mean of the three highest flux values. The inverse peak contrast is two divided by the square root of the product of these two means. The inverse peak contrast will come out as 0.365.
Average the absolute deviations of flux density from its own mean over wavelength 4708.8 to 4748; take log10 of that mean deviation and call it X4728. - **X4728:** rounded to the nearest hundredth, -0.47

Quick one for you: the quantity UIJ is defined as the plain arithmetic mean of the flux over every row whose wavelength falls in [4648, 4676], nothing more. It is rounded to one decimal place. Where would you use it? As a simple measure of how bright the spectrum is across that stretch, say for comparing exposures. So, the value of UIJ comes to 4.7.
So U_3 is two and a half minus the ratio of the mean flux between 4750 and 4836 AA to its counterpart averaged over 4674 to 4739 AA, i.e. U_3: 1.45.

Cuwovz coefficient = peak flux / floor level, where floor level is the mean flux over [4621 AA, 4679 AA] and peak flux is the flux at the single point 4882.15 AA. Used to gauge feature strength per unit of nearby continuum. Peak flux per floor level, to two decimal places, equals 0.95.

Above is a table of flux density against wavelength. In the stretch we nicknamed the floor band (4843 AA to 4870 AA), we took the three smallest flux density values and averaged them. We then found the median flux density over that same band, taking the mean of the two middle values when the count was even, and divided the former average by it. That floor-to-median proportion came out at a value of 0.86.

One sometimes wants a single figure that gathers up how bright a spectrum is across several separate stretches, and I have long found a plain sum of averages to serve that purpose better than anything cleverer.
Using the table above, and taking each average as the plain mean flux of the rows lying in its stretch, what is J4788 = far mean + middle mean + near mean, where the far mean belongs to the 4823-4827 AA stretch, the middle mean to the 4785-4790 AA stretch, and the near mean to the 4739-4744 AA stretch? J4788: 14.7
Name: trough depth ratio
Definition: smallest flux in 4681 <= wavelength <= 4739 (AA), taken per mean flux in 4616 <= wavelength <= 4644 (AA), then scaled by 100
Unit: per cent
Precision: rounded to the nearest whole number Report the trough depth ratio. 81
